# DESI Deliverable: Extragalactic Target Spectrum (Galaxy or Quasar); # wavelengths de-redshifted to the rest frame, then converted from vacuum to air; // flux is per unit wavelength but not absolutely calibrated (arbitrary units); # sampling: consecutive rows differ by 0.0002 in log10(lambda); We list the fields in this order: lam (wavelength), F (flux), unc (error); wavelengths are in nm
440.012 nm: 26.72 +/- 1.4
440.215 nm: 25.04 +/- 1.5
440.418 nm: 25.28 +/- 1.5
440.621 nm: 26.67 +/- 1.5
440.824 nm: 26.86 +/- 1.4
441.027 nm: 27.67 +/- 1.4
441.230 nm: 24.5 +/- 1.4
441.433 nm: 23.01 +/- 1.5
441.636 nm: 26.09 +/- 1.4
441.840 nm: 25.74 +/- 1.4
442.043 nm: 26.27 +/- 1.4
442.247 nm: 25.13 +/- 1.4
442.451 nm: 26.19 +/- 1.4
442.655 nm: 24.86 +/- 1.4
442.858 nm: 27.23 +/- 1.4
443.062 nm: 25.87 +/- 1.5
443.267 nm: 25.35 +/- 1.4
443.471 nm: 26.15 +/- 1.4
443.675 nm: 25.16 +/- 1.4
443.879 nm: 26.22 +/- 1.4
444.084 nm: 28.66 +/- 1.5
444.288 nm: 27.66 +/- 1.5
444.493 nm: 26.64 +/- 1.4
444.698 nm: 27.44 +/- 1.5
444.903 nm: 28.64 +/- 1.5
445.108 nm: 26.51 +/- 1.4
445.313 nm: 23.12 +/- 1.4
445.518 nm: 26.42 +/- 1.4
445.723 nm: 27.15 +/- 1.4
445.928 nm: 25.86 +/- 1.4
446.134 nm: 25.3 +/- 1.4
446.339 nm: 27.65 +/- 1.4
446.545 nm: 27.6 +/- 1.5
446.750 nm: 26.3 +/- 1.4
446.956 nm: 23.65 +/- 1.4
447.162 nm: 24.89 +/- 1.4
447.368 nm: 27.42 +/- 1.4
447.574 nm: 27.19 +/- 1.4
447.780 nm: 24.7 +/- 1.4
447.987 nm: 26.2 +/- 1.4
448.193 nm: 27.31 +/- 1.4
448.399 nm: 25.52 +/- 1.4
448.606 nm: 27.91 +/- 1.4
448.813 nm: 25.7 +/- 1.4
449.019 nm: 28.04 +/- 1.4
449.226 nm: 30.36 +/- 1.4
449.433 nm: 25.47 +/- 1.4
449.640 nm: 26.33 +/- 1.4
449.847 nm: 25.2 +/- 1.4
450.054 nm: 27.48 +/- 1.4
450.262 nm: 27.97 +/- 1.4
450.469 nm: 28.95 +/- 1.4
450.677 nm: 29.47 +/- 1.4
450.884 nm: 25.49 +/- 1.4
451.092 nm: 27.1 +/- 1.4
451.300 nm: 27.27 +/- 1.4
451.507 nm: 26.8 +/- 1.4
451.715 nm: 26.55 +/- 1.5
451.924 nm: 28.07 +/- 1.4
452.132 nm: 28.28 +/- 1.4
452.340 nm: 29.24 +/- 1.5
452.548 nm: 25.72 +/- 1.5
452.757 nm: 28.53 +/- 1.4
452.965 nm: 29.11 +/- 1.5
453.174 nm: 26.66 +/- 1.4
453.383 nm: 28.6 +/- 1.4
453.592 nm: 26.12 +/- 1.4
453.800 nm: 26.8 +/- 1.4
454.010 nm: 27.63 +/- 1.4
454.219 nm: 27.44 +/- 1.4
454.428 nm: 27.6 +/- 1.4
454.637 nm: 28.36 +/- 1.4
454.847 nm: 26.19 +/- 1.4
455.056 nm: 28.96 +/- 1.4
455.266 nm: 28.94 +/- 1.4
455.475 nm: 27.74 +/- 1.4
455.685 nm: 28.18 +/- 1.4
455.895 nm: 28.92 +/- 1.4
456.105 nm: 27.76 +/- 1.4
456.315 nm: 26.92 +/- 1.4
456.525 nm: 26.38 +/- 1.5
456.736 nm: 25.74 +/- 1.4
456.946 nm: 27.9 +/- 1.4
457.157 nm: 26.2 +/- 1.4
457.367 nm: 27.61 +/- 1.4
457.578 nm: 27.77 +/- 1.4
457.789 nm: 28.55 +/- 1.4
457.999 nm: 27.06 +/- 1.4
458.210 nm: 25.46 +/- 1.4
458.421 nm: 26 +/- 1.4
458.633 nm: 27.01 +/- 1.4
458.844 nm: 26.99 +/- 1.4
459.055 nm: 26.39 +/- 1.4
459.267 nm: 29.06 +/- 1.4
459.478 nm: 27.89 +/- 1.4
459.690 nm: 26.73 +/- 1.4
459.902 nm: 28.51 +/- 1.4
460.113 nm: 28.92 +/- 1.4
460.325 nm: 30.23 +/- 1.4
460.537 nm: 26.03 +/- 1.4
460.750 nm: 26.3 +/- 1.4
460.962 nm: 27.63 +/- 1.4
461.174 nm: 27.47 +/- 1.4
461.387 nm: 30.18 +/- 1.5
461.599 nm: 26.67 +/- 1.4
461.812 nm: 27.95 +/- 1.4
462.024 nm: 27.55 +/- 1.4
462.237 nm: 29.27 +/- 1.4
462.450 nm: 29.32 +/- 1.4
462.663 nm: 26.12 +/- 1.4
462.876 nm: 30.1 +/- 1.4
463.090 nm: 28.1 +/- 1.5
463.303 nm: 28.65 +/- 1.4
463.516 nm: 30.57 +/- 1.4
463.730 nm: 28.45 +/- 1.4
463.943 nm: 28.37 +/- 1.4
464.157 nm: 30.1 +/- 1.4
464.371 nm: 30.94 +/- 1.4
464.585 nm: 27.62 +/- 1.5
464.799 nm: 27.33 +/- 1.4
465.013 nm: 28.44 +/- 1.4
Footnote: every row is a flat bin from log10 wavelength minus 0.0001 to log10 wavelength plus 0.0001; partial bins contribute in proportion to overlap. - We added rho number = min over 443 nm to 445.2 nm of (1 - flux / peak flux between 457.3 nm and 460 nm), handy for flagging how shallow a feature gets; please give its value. 0.014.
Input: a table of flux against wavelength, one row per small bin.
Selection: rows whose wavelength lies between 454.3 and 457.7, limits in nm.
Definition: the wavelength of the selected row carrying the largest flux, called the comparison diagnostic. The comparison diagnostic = 455.056 nm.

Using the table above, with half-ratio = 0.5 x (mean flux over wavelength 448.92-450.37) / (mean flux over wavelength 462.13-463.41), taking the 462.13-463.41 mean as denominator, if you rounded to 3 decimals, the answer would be 0.477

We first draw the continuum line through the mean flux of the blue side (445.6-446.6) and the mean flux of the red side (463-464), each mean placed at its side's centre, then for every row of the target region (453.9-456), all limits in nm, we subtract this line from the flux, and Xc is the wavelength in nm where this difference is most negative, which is 454.847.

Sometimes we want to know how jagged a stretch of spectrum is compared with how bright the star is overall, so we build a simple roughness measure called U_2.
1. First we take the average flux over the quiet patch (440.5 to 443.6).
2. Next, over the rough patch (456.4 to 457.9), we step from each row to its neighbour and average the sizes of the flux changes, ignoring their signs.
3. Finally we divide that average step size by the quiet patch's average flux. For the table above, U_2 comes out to 0.044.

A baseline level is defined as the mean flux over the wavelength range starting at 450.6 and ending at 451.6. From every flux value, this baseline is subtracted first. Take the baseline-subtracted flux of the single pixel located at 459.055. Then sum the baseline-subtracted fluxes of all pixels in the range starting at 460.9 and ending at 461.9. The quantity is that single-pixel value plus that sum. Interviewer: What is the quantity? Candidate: 3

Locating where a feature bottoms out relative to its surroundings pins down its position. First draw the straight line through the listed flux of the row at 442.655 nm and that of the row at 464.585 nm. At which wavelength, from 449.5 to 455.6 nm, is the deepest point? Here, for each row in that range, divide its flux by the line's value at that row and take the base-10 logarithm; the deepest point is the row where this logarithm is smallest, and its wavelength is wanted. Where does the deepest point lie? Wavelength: 449.847 nm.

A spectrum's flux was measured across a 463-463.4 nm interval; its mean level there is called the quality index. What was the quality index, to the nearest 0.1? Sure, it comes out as 28.4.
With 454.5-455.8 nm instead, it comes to 28.1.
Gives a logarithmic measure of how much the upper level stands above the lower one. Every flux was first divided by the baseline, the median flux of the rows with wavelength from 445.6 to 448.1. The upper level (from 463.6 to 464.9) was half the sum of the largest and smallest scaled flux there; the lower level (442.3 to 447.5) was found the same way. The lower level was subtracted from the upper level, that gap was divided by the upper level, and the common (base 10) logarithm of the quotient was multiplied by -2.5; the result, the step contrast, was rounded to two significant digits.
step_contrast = 2.4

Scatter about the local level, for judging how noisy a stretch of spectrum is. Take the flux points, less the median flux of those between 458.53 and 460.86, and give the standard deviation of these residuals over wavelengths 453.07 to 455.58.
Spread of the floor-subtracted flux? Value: 1.0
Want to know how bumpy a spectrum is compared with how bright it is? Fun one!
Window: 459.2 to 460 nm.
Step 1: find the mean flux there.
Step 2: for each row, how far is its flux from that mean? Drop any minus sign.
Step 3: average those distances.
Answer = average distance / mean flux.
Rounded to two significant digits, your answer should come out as 0.026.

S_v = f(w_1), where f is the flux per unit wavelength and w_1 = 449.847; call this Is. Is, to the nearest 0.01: 25.20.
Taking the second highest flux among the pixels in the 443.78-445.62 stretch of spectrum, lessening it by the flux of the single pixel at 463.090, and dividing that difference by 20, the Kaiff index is 0.027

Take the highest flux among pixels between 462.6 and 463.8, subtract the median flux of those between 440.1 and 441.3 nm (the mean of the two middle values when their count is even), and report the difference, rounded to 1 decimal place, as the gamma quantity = 4.6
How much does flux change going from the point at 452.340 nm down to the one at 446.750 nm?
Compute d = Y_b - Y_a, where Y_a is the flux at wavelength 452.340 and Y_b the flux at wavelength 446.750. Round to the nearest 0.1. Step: -2.9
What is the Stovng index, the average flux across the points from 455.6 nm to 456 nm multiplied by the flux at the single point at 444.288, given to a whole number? 790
